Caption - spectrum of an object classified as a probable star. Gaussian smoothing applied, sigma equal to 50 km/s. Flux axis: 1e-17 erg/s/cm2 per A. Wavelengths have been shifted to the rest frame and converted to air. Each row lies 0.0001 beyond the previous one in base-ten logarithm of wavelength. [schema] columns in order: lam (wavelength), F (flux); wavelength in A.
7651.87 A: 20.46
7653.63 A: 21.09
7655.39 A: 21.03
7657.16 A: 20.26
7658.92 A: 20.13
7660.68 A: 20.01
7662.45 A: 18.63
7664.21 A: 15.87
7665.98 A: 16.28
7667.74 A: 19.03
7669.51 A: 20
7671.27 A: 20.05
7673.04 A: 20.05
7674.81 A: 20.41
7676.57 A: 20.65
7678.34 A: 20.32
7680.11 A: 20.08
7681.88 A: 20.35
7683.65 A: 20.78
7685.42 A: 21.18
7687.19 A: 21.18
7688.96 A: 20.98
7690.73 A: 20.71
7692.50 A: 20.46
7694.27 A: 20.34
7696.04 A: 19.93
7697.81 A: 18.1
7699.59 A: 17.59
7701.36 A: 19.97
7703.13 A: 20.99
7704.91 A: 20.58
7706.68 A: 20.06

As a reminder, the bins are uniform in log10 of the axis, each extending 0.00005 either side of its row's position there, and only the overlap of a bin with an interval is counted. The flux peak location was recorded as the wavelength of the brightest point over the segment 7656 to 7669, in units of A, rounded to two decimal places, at 7657.16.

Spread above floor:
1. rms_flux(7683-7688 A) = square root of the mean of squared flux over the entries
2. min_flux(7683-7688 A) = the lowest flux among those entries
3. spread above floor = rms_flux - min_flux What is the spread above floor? 0.27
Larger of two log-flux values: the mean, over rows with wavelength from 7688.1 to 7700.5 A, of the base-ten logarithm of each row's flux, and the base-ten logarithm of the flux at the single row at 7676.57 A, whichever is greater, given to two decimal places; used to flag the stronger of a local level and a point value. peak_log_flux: 1.31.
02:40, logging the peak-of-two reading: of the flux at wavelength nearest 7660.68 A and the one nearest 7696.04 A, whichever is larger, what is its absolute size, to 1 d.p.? 20.0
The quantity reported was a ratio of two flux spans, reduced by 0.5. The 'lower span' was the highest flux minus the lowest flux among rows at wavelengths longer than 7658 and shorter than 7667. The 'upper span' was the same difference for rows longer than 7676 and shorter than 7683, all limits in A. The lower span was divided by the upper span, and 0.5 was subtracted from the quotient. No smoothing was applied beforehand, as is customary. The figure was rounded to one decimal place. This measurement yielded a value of 7.0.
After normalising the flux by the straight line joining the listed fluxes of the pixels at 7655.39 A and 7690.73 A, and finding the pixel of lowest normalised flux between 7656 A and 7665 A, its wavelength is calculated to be 7664.21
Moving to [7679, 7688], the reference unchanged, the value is 7680.11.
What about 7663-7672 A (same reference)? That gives 7664.21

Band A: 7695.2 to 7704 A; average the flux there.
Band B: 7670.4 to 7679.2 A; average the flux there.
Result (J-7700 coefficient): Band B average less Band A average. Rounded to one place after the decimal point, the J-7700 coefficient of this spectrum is 1.0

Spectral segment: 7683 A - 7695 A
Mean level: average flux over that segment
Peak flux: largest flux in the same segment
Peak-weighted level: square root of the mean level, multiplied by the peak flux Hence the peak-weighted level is 96.6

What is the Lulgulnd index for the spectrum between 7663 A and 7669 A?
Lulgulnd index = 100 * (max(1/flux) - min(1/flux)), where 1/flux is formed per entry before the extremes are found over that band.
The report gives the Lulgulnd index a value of 1.0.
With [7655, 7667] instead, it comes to 1.5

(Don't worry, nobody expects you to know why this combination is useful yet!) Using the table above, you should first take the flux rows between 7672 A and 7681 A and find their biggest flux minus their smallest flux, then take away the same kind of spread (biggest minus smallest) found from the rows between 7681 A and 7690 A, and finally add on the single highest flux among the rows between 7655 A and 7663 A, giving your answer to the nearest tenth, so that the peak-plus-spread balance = 20.8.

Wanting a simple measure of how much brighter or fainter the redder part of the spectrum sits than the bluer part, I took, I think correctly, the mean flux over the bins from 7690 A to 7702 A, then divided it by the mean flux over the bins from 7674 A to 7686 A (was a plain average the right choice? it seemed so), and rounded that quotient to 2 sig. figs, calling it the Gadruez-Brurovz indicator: 0.95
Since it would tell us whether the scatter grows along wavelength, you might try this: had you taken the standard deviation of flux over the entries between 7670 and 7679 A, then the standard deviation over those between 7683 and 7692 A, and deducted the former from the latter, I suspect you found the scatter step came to 0.0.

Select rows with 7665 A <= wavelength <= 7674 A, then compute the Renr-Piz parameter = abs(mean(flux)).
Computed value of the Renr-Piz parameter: 19.1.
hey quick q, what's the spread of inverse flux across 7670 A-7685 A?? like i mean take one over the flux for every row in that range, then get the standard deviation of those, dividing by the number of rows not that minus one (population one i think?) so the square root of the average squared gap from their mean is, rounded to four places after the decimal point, 0.0006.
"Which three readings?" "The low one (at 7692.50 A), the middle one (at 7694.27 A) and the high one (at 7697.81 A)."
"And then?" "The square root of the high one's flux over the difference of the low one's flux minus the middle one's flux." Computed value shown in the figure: 12.3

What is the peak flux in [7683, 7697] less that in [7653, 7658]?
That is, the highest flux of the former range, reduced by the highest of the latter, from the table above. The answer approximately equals 0.1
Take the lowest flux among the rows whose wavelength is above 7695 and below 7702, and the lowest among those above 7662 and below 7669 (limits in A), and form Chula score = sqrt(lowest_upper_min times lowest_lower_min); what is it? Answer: 16.7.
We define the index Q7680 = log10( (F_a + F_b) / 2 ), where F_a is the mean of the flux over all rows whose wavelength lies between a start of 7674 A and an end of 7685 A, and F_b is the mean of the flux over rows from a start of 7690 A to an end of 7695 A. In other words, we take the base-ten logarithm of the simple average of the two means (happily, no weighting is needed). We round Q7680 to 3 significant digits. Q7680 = 1.31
